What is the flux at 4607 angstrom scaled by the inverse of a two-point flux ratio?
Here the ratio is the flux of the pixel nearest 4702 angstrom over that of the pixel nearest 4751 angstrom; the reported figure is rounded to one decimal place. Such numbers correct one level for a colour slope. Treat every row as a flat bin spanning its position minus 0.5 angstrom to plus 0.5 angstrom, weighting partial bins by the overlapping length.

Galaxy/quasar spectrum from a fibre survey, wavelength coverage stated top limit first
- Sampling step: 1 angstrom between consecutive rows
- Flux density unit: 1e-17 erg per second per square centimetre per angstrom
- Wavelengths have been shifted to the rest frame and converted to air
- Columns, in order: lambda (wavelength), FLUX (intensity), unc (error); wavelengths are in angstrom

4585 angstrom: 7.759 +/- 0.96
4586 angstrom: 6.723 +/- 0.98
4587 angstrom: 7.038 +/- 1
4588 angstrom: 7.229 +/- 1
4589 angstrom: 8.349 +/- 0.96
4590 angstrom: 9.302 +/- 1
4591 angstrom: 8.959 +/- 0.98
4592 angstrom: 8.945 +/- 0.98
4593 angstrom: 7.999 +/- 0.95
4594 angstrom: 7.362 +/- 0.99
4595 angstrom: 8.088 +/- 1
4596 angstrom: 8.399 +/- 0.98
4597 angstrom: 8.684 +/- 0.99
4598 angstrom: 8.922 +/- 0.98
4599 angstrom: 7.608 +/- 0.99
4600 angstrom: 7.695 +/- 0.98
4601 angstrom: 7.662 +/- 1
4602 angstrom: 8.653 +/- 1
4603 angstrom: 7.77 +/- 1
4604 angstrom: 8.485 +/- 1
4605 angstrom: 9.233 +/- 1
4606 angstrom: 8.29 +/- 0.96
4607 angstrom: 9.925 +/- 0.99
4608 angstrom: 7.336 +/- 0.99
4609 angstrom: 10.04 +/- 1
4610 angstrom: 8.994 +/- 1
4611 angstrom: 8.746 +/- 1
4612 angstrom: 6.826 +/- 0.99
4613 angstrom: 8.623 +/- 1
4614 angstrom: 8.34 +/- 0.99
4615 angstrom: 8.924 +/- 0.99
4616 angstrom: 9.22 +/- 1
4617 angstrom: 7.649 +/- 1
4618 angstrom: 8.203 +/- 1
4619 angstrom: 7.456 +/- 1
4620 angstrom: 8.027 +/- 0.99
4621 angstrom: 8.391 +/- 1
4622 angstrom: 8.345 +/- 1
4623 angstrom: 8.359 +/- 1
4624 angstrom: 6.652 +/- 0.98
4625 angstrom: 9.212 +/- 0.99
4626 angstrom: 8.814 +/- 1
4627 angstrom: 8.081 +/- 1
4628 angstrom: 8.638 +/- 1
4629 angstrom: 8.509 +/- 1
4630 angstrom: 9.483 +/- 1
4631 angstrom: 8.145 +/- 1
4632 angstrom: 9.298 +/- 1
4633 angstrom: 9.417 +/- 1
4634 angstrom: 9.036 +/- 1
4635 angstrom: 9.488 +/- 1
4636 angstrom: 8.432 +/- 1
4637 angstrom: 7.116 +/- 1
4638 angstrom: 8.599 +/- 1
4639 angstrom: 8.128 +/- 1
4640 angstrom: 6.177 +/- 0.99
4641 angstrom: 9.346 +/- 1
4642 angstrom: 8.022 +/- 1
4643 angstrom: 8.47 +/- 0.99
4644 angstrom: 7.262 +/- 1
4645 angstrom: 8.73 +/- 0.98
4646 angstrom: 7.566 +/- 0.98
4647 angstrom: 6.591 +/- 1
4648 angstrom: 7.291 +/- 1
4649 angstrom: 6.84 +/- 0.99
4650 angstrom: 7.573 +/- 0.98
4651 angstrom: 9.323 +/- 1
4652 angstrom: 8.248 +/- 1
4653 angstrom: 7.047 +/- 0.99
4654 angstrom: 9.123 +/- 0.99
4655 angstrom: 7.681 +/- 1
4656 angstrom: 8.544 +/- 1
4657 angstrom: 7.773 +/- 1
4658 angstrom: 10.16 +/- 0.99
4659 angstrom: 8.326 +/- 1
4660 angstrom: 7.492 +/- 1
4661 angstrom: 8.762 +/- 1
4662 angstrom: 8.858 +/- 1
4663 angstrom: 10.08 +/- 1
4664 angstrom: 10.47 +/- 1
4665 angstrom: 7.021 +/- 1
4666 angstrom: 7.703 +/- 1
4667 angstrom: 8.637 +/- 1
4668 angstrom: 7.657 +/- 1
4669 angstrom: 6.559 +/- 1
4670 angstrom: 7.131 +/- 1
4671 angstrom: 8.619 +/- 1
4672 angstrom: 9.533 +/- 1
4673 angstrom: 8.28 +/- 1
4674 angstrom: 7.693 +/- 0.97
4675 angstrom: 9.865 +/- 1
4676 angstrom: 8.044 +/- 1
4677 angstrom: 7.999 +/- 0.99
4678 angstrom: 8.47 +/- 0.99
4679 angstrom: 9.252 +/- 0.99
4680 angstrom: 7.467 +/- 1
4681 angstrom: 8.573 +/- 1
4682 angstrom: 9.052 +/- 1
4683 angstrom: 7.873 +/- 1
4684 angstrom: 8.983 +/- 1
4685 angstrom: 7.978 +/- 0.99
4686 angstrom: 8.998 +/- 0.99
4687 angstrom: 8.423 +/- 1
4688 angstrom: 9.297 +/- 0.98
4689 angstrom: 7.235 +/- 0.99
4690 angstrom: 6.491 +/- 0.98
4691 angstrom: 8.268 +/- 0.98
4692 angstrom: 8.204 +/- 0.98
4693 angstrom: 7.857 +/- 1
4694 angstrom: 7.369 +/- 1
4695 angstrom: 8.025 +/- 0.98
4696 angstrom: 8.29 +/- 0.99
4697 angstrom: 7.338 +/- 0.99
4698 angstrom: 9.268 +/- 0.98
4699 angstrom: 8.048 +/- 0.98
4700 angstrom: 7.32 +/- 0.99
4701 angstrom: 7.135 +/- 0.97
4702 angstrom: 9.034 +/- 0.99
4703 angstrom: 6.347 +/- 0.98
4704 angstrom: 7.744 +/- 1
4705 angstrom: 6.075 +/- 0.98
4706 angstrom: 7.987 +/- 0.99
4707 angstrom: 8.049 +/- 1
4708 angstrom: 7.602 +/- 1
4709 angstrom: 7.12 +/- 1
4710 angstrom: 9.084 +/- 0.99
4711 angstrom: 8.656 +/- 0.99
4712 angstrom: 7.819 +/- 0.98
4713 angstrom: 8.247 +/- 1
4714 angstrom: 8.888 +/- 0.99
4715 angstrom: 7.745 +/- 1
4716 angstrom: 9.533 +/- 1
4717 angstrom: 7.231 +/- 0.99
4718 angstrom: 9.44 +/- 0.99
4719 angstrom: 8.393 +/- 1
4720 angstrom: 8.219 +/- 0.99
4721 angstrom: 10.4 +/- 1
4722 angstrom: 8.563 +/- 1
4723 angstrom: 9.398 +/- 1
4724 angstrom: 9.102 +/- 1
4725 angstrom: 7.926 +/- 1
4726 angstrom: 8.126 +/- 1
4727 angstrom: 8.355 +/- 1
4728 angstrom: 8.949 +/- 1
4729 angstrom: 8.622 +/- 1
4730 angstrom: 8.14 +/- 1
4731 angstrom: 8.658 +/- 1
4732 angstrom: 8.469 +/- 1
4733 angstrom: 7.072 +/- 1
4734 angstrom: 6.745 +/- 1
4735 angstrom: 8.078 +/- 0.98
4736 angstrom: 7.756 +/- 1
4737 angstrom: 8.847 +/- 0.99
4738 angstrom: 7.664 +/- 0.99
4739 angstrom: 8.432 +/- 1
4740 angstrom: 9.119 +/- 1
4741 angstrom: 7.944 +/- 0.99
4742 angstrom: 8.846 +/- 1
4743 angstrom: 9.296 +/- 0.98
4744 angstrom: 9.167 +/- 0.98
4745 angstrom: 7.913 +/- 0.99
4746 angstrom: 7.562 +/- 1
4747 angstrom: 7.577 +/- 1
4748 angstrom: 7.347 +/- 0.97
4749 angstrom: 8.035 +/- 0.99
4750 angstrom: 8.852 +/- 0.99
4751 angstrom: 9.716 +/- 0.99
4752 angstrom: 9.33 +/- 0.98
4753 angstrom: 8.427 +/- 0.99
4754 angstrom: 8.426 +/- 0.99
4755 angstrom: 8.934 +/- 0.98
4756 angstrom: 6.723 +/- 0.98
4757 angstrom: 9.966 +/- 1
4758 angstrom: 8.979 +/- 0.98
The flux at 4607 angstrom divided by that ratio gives 10.7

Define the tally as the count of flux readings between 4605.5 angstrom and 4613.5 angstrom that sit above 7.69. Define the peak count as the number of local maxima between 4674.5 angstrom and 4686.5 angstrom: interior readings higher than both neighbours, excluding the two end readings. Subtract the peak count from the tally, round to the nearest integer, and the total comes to 3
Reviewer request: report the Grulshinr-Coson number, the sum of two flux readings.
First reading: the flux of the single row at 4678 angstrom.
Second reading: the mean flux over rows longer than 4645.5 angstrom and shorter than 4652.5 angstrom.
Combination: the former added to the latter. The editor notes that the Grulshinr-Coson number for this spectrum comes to 16.1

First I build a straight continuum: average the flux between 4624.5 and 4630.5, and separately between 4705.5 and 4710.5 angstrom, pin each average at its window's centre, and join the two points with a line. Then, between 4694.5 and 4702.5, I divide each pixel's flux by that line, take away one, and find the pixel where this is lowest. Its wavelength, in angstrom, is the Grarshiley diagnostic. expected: 4701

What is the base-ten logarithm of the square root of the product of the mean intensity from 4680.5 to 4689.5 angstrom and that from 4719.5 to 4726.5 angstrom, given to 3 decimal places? 0.937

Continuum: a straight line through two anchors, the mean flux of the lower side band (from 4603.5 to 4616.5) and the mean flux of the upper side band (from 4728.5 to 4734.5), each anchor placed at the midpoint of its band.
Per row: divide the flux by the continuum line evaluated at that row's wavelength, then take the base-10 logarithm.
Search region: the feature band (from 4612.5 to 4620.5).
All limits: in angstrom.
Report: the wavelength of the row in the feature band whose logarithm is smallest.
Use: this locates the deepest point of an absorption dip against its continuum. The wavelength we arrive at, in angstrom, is 4619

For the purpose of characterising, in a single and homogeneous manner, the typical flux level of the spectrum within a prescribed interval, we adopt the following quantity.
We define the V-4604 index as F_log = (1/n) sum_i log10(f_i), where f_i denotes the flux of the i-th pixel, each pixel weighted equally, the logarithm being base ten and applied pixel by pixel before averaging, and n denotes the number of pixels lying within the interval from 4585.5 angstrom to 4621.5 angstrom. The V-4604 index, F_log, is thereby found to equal 0.916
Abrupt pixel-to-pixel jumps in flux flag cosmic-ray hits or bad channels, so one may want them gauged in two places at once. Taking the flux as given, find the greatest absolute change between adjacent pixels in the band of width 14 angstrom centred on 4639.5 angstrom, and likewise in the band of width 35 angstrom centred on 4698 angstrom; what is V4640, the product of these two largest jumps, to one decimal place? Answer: 8.5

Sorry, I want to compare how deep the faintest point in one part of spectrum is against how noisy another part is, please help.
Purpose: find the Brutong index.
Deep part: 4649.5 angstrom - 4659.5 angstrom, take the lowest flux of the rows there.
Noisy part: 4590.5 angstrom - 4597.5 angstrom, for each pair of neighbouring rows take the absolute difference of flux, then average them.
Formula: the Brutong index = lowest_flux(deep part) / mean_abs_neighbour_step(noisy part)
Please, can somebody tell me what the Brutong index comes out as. 14.5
